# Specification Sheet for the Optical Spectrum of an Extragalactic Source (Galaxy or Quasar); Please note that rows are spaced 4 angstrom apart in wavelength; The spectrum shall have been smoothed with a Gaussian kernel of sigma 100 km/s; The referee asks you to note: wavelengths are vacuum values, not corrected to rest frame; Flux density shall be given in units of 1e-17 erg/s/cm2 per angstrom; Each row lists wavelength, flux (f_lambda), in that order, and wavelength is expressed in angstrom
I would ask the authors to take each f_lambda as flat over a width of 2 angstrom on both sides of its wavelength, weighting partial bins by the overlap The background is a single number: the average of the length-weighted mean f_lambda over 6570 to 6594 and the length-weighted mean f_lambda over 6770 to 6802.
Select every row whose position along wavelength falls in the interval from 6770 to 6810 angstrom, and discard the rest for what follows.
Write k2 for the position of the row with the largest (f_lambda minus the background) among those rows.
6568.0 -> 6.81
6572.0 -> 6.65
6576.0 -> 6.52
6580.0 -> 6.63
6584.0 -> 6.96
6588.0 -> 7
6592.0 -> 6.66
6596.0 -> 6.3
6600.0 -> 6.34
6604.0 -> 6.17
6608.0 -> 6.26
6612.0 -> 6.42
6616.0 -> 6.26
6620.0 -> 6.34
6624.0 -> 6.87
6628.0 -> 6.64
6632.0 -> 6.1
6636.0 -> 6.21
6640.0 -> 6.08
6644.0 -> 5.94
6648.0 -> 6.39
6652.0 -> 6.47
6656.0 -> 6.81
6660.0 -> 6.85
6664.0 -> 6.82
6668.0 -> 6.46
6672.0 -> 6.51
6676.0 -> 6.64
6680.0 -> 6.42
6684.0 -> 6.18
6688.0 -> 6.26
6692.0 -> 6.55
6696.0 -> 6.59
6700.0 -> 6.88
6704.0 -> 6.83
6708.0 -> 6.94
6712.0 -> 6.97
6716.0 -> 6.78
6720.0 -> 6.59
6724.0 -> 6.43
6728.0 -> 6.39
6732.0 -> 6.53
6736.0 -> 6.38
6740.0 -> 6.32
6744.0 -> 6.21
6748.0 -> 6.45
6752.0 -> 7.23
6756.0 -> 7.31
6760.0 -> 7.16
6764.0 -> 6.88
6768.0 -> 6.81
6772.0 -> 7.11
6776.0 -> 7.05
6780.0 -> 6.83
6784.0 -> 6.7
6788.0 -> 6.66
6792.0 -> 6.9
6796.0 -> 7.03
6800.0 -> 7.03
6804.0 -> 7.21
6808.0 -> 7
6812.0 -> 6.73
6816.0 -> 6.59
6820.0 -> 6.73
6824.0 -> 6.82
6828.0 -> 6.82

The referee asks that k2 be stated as 6804.0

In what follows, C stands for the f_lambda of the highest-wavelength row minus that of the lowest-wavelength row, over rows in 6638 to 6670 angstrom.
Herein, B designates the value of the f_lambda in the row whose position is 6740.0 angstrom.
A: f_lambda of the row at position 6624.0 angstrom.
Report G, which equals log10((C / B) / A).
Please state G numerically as -2.1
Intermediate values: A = 6.87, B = 6.32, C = 0.4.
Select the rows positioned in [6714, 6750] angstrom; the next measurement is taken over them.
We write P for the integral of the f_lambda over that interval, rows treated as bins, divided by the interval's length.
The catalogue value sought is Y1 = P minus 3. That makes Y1 3.45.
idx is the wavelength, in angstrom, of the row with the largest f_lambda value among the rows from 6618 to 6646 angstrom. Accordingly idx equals 6624.0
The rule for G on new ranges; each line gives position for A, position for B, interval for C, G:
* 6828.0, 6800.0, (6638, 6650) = -2.2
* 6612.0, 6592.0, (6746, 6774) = -1.8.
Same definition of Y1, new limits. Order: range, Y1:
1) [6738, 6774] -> 3.83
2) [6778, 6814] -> 3.90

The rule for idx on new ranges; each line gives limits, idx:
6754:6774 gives 6756.0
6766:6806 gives 6804.0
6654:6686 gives 6660.0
